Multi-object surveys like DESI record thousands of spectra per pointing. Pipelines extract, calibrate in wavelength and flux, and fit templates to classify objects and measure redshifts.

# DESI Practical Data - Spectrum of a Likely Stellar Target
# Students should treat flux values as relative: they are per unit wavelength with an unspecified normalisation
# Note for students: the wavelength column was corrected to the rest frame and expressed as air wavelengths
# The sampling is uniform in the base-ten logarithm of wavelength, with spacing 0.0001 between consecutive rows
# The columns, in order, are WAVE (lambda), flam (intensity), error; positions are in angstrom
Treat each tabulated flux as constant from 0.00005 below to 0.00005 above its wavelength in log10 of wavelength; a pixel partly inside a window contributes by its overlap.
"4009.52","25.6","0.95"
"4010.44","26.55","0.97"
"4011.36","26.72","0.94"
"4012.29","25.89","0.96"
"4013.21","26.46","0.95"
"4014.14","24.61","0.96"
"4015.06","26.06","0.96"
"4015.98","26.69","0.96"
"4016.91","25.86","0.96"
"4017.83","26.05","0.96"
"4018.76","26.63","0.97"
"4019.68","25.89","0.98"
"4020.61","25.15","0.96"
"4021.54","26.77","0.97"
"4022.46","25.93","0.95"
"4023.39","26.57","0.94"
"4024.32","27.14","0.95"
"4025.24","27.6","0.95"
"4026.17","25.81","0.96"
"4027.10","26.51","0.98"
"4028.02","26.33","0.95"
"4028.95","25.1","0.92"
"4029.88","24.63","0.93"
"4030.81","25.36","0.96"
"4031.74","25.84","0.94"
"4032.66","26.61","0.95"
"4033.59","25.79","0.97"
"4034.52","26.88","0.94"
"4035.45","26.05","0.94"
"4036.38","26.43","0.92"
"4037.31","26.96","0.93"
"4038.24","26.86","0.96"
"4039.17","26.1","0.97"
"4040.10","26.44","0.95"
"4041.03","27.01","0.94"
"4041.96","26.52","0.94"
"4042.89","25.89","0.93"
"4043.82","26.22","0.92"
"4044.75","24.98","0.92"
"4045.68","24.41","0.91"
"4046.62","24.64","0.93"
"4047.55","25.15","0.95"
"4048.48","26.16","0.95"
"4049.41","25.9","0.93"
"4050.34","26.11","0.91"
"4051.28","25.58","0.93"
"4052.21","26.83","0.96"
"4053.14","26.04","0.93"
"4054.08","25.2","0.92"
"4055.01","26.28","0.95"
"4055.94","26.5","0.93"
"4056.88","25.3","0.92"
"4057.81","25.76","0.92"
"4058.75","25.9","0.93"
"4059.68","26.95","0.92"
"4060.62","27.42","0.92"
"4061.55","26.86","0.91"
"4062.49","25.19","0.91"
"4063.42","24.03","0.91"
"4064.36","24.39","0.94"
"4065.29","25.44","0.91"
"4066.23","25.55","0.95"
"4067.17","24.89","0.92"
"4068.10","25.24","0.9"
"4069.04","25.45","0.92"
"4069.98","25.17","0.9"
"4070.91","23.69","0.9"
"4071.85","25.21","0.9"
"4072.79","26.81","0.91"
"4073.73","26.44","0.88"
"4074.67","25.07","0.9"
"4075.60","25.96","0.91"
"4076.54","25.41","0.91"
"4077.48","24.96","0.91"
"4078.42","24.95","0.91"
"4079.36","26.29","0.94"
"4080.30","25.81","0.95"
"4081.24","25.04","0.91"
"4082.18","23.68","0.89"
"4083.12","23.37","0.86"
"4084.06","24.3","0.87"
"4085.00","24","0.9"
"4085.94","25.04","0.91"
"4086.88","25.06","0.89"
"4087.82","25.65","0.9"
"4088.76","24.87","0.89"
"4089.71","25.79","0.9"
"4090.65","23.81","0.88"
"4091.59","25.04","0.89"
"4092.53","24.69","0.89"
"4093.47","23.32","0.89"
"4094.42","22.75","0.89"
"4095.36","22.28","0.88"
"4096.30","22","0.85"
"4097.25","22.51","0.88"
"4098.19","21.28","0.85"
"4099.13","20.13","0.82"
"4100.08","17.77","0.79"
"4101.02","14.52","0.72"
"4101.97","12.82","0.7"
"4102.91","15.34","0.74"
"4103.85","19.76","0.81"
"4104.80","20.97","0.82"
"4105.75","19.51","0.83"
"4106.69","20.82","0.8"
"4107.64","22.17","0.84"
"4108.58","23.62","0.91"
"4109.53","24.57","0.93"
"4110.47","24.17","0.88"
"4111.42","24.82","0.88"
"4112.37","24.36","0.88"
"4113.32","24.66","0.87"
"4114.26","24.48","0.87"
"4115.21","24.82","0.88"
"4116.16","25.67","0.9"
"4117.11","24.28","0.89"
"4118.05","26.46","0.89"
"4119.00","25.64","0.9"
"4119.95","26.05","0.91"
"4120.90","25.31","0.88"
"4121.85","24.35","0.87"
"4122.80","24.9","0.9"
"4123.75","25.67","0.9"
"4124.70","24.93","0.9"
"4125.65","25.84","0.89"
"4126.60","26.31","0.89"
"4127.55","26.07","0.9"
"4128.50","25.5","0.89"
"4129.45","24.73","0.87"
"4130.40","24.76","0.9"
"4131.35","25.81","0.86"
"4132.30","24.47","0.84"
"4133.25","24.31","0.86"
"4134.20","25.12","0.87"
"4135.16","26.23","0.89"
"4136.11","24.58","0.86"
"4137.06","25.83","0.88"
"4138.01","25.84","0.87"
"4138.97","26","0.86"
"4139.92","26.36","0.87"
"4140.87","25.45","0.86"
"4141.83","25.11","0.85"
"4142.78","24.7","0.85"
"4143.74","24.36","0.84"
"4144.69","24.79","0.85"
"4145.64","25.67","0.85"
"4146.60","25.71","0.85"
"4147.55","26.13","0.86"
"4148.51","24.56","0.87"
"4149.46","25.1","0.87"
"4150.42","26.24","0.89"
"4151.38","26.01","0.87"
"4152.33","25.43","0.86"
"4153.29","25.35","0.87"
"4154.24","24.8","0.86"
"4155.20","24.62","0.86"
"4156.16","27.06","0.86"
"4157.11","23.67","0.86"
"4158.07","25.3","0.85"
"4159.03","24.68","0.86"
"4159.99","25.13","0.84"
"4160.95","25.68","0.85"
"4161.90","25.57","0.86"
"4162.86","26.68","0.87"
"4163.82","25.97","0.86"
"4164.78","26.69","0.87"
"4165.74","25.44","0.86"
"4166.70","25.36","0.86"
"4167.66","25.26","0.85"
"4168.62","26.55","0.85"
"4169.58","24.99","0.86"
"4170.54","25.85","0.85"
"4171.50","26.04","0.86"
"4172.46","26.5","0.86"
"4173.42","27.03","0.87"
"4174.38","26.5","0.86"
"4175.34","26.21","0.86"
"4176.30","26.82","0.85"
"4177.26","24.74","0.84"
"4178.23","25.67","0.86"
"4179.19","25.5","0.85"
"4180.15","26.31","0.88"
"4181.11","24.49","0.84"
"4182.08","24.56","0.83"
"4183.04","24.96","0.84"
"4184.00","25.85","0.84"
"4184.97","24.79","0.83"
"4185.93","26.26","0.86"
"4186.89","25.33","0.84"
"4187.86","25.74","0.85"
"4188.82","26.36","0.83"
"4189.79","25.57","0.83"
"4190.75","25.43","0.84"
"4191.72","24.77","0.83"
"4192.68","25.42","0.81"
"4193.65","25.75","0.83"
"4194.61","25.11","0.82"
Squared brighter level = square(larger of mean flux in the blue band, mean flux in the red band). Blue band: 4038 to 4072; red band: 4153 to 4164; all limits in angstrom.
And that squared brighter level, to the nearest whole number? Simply 661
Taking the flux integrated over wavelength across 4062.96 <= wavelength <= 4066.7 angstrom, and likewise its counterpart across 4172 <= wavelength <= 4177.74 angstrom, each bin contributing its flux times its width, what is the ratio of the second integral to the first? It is 1.63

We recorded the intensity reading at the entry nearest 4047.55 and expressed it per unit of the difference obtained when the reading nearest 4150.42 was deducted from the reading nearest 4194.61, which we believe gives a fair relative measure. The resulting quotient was -22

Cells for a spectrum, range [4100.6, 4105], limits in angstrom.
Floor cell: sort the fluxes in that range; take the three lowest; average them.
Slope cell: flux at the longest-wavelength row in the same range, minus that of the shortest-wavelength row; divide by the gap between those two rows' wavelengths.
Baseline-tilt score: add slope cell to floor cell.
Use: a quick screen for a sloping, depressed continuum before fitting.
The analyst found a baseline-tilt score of 15.9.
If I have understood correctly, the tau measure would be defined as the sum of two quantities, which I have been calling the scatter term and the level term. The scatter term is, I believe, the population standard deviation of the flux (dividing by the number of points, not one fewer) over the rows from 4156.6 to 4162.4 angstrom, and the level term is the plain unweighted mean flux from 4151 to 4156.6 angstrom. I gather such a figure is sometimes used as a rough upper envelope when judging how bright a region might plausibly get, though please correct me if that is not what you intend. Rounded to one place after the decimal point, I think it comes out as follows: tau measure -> 26.2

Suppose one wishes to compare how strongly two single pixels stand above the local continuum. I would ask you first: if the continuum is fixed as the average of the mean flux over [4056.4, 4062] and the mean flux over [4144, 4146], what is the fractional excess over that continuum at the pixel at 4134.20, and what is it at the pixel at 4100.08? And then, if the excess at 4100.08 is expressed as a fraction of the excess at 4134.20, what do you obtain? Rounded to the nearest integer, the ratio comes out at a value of 12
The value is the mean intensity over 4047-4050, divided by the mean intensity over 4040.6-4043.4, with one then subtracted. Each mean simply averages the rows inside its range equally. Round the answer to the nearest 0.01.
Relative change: -0.03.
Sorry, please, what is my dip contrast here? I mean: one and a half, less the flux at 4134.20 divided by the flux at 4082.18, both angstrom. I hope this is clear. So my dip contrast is 0.439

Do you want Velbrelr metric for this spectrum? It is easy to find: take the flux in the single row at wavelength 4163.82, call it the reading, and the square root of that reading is 5.10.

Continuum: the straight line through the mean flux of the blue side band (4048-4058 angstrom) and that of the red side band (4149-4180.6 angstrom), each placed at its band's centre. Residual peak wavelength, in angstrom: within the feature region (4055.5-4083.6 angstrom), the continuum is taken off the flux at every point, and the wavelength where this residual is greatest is 4060.62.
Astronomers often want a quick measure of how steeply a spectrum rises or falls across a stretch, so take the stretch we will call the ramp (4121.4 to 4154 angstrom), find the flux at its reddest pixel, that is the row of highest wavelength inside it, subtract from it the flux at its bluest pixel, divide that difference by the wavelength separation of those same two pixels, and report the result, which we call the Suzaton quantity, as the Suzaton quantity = 0.032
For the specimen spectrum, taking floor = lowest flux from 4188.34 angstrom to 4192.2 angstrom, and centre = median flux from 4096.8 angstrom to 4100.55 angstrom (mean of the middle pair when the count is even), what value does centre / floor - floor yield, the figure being -23.9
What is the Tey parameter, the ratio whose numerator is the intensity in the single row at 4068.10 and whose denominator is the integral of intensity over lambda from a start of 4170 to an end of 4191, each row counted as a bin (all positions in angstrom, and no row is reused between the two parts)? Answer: 0.05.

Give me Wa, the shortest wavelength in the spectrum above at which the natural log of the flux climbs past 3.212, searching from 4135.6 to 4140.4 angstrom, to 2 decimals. 4137.06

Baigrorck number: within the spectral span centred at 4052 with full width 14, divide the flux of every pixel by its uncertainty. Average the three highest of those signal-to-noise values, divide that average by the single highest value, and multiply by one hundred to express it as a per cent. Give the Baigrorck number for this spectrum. 99.0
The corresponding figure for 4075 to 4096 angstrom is 99.7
